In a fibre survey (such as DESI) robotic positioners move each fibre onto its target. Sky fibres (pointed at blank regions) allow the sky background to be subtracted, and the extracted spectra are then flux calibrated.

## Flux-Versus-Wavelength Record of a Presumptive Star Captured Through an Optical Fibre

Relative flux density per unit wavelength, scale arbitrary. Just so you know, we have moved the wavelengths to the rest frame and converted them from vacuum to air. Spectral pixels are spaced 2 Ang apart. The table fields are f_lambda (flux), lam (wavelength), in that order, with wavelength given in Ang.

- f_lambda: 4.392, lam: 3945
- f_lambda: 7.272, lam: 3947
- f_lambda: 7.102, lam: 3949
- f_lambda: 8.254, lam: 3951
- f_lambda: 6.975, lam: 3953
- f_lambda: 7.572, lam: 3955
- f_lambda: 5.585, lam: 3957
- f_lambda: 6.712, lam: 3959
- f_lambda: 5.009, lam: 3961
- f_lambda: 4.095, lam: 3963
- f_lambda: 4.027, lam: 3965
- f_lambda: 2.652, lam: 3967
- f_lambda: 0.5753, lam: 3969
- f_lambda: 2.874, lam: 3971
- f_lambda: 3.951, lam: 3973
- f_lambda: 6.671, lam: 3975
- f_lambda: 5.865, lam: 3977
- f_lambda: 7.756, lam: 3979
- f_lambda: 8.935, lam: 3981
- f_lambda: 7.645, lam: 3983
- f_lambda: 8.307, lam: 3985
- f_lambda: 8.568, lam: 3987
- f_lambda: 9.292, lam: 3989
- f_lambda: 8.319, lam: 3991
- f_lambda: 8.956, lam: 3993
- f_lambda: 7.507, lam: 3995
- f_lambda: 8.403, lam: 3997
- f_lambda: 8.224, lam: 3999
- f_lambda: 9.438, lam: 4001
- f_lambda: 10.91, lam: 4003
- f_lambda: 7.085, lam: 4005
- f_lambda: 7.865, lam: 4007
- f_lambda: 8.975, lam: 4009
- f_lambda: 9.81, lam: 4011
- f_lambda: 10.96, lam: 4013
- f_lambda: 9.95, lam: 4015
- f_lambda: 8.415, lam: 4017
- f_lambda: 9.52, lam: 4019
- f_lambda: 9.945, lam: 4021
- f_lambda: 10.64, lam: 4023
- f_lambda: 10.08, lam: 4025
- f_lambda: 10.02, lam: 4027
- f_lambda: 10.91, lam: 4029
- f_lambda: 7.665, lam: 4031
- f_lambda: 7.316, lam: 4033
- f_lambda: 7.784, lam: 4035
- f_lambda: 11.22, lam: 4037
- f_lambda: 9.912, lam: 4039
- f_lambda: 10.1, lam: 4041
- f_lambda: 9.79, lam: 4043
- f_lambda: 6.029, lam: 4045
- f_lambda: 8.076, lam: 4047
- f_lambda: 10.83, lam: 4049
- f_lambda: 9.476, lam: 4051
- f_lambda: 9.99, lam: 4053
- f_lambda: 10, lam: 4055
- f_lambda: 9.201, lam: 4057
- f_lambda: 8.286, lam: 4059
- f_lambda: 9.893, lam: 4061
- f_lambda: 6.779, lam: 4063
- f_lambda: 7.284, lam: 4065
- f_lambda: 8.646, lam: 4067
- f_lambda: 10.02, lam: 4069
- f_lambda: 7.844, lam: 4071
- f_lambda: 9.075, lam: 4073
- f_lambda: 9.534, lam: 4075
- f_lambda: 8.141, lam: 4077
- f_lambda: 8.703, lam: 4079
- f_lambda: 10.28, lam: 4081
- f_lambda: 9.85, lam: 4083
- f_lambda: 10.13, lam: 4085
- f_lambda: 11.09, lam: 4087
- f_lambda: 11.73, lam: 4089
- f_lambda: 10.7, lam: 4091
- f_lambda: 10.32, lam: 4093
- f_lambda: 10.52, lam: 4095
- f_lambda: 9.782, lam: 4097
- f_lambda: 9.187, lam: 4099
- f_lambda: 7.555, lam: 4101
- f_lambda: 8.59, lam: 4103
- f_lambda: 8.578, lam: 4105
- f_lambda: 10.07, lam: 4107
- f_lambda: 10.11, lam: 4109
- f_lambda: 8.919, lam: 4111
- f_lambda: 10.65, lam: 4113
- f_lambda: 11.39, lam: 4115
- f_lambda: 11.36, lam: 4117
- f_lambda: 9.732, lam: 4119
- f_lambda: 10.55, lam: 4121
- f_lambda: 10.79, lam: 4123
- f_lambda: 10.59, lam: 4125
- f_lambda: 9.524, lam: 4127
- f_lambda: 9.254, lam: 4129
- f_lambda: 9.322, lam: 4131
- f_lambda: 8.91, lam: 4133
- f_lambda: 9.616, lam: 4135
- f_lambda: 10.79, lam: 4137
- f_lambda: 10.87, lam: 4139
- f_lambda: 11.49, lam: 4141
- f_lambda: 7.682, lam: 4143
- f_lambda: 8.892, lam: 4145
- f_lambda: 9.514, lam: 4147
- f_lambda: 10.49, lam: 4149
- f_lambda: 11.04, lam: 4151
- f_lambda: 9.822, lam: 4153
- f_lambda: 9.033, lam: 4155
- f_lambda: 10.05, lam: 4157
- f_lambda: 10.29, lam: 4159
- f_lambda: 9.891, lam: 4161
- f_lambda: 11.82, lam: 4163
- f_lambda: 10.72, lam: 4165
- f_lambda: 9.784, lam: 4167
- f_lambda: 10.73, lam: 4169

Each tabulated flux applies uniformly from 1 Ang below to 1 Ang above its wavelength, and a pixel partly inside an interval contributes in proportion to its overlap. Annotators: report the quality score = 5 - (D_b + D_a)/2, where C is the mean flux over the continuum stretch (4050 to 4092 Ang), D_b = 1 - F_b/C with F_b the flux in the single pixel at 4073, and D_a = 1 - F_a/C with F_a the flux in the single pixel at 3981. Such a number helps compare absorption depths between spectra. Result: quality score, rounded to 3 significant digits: 4.96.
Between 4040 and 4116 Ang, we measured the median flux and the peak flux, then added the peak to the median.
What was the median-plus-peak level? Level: 21.5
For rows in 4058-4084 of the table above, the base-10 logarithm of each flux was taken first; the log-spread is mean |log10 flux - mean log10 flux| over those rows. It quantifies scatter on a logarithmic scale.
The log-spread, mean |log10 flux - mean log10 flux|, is 0.045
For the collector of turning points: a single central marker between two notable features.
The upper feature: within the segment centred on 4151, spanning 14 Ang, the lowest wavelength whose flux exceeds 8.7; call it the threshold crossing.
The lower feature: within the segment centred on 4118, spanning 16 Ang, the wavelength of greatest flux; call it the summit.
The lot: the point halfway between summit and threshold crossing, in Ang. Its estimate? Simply 4130 Ang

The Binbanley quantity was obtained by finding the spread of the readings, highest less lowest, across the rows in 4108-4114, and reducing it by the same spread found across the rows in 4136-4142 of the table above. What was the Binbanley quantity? 1.0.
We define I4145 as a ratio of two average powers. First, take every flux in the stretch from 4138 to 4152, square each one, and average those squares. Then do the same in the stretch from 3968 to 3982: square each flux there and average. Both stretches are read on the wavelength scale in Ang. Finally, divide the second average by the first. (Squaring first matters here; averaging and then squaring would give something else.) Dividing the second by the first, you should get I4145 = 0.3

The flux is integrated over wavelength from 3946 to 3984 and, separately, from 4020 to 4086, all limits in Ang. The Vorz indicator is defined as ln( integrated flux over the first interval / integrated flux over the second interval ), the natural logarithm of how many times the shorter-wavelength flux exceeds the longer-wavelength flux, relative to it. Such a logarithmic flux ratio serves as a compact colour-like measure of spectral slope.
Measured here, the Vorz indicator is -1.0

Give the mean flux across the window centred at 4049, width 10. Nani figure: 8.9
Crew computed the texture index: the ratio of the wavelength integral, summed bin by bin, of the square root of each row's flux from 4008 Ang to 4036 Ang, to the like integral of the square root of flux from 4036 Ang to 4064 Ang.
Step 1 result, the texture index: 1.01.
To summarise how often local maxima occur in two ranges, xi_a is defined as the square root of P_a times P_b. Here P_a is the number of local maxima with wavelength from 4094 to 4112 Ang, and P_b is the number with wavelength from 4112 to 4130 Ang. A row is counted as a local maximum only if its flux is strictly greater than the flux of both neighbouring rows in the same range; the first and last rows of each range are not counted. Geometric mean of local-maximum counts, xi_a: 2.00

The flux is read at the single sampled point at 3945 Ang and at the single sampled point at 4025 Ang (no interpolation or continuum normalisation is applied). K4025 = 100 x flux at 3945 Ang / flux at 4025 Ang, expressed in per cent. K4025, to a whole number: 44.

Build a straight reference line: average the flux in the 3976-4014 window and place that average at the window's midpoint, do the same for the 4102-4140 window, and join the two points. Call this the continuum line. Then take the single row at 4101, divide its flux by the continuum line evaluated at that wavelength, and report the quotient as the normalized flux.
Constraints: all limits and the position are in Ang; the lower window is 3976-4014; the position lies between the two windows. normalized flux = 0.77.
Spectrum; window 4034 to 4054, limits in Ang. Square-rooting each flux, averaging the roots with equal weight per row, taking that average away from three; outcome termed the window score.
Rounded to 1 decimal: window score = 0.0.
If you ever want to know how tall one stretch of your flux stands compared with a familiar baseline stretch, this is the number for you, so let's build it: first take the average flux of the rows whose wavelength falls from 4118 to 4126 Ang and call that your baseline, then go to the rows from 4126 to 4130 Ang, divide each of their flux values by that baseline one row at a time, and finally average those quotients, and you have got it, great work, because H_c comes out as 0.90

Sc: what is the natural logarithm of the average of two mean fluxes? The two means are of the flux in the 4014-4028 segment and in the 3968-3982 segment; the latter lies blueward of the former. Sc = 2.02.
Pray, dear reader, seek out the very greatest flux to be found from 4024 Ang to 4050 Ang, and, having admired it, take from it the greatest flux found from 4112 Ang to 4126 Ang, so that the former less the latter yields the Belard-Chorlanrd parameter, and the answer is -0.17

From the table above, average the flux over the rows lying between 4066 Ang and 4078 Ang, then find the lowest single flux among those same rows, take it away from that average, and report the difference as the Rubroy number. 1.0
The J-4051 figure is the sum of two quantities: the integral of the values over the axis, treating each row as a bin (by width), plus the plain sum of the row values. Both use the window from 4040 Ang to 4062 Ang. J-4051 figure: 305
